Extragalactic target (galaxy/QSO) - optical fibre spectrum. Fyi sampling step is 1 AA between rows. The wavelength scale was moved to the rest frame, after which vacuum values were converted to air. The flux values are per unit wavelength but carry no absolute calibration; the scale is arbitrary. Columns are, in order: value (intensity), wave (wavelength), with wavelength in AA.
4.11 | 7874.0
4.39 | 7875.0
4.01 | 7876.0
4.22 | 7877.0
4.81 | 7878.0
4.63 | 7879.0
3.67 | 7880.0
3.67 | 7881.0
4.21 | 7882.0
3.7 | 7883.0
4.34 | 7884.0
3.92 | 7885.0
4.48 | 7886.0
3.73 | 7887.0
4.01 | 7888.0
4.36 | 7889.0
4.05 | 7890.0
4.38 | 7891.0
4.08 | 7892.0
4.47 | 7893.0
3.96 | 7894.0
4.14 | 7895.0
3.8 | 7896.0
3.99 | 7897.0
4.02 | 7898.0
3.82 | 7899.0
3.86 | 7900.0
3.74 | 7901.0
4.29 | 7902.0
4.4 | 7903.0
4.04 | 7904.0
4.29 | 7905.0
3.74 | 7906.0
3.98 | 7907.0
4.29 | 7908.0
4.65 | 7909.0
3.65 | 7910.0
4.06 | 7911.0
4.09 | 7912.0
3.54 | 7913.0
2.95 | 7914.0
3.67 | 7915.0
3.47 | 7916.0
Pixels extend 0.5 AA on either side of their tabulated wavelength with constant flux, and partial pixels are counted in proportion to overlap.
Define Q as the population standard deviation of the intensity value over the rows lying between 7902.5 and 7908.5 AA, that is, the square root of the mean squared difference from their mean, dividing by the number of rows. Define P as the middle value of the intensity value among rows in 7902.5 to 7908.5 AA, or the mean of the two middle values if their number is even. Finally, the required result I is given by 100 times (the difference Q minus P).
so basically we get -394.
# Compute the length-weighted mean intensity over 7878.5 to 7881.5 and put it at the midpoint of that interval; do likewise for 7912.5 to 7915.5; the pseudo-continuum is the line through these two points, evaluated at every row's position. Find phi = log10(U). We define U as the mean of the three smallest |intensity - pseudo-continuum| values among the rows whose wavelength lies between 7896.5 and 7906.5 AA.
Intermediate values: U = 0.167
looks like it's -0.78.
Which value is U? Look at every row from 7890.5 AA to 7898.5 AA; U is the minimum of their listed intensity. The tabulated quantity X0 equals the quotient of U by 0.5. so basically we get 7.60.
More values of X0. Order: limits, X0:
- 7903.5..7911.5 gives 7.30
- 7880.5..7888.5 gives 7.34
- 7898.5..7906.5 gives 7.48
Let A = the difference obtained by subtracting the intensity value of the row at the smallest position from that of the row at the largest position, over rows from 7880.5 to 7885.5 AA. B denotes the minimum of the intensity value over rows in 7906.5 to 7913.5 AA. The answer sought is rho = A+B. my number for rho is 3.79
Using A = 0.25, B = 3.54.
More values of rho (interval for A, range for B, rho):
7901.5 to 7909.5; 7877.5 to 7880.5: 4.03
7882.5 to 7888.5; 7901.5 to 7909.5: 4.05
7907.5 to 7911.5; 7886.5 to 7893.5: 3.50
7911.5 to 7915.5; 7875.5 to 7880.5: 3.25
